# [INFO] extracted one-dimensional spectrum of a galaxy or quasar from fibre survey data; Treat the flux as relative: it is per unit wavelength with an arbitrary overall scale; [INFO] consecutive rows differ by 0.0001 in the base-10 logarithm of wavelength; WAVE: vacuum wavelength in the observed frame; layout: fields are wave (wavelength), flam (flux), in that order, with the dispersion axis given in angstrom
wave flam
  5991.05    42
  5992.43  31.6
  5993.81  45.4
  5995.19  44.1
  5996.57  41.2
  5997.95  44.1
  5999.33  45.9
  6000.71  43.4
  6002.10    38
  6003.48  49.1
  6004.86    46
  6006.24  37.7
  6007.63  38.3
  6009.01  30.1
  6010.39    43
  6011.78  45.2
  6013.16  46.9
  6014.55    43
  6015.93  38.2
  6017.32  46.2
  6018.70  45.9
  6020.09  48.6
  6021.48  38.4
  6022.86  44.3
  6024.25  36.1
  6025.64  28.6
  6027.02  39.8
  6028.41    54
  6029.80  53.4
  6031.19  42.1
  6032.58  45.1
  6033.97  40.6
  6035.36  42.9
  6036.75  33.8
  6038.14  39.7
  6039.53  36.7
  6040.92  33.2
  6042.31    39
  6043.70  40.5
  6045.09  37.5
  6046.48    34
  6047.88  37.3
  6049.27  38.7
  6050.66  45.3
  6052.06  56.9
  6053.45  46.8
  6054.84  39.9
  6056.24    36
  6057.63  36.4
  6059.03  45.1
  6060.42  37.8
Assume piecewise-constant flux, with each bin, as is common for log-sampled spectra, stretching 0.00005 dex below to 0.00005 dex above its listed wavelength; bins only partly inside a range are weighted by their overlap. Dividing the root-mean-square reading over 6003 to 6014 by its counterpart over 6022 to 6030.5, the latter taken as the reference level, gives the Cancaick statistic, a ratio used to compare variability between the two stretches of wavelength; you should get 0.97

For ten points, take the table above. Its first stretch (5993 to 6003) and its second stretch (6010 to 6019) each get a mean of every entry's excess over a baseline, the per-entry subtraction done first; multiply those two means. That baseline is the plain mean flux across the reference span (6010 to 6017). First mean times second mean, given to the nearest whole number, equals 0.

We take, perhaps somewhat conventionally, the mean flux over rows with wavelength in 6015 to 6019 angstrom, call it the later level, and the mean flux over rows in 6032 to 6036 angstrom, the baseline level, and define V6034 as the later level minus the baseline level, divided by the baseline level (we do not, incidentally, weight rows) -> 0.01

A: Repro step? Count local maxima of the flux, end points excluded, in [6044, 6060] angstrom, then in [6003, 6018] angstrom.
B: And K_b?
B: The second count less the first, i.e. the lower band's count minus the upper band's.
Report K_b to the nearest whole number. 1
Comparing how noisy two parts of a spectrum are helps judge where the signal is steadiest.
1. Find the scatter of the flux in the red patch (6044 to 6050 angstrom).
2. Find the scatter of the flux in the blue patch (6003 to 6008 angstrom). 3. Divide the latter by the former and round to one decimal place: 2.8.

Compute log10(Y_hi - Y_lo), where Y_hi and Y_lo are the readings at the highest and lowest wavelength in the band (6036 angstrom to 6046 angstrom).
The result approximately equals 0.57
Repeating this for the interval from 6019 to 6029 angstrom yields 0.73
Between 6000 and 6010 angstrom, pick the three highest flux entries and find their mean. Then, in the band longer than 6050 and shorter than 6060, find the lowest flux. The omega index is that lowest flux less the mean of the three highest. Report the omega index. -10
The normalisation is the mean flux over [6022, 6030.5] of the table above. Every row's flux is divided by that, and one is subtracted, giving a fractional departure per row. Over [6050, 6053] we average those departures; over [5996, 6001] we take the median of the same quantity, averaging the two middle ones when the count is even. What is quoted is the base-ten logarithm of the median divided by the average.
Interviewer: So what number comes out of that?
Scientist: -0.9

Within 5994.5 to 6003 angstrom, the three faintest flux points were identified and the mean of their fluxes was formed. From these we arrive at 40.9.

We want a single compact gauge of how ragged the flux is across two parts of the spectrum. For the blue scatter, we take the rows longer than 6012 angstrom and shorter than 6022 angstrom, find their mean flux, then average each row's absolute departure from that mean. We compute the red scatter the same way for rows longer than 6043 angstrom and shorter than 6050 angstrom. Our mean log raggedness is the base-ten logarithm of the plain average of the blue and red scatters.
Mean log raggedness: 0.40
